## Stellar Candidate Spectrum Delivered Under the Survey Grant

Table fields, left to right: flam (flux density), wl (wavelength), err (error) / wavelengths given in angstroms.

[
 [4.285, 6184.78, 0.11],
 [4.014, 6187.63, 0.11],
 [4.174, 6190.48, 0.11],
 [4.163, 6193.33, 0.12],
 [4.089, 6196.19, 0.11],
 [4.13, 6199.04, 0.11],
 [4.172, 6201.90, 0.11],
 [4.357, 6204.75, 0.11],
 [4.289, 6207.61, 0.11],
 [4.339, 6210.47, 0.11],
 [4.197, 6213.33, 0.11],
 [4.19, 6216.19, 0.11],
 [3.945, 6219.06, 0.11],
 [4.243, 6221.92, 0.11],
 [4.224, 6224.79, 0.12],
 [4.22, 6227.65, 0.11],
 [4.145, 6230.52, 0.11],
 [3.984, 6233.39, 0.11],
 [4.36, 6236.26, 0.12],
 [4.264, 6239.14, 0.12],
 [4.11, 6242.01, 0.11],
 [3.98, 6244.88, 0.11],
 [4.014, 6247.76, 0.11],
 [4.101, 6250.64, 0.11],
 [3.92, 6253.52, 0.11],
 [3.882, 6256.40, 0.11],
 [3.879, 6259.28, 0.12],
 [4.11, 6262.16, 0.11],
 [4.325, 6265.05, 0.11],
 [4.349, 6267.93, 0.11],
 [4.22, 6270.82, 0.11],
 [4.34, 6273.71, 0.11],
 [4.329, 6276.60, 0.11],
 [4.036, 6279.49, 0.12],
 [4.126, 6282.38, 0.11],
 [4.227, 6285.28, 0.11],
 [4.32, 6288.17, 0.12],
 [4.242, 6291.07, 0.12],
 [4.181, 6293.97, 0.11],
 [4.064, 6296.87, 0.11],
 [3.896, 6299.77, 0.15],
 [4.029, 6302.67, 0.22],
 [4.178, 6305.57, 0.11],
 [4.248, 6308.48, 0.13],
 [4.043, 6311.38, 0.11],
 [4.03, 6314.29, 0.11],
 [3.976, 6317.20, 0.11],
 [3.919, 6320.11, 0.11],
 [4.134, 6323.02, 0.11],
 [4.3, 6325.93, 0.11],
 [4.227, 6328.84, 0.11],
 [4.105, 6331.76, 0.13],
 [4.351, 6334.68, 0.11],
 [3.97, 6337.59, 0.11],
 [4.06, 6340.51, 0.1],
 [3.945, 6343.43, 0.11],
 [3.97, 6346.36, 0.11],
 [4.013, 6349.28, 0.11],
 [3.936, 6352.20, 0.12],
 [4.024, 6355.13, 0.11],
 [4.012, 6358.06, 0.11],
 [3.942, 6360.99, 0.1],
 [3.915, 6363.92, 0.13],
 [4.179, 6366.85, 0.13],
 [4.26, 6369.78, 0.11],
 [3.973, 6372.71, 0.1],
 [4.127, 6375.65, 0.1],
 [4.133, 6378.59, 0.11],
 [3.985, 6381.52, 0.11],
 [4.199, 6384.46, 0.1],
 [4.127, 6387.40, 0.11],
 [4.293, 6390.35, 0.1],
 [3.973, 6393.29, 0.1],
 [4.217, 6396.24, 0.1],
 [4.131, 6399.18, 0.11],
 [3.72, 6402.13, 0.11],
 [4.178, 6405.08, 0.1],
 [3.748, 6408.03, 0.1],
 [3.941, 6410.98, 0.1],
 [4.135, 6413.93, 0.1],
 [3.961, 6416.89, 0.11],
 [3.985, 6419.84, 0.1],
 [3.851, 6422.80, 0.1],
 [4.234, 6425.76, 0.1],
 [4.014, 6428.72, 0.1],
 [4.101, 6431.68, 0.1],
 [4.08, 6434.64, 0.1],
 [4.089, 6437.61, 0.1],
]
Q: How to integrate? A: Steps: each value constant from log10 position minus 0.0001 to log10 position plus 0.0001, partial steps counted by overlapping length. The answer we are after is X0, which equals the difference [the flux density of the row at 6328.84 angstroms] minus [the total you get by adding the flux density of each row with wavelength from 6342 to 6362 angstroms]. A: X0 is -24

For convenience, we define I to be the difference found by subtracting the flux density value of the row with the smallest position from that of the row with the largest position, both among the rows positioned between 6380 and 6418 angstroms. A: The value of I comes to -0.02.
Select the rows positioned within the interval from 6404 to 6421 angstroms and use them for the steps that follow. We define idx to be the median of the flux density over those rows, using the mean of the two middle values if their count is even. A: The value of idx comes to 3.97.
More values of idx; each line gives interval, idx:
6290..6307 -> 4.12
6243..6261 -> 3.95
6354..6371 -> 4.02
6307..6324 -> 4.04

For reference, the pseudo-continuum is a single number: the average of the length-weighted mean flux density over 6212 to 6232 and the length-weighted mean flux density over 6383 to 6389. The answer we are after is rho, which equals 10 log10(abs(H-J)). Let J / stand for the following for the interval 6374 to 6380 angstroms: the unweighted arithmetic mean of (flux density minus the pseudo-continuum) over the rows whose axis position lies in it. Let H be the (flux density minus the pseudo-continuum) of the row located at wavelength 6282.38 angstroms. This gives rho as -24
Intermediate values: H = -0.04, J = -0.033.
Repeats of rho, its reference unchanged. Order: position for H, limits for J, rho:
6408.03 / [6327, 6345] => -4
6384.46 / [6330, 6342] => -11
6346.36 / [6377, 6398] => -8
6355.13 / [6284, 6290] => -6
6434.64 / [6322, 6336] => -8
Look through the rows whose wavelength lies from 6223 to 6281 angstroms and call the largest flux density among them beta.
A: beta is 4.36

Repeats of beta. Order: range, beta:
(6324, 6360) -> 4.351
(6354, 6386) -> 4.26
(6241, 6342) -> 4.351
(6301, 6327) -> 4.3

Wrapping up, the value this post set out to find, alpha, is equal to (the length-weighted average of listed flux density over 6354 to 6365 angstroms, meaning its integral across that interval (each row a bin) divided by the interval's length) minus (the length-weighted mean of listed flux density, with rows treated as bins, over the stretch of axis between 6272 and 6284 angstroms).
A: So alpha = -0.23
